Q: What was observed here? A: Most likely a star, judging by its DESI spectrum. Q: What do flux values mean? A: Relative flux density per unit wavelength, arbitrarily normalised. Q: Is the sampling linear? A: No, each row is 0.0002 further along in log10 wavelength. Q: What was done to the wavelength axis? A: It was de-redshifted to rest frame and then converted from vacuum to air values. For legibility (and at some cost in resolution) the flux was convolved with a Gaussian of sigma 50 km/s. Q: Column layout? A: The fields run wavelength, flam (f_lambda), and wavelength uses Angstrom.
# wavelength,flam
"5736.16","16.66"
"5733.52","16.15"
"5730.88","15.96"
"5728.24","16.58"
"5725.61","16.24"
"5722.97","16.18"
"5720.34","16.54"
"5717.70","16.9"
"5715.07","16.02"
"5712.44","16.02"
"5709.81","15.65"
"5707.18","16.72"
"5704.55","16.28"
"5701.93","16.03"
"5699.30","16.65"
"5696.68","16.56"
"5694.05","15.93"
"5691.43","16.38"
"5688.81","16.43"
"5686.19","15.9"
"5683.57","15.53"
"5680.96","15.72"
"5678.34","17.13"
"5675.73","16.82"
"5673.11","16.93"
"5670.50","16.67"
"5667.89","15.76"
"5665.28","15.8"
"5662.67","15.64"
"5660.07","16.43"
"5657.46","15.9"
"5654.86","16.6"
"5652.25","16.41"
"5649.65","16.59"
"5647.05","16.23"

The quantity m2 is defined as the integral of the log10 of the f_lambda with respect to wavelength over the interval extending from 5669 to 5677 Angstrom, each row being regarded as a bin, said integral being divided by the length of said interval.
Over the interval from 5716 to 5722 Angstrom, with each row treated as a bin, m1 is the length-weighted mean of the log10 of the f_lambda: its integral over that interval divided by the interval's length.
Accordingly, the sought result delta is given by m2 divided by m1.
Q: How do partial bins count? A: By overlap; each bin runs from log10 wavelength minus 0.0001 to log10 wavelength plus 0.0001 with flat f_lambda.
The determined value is 1.00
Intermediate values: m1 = 1.22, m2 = 1.22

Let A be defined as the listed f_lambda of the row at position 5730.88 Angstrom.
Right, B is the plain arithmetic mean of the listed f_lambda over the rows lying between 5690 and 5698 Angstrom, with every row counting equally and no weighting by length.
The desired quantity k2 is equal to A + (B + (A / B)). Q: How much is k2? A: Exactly 33.2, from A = 15.96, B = 16.3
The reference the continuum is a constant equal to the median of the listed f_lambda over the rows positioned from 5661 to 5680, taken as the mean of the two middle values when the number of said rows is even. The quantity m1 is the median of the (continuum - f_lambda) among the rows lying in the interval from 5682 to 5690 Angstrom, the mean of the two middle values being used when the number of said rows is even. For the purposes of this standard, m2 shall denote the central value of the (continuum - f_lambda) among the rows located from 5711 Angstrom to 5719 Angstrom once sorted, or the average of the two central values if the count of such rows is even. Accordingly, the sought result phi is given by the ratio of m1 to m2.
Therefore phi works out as 1.2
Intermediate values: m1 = 0.77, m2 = 0.65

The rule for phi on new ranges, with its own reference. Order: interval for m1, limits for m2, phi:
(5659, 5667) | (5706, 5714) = 1.3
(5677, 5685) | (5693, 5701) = 8.6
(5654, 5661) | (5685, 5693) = 0.8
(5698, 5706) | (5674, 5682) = -2.6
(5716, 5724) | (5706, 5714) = 0.2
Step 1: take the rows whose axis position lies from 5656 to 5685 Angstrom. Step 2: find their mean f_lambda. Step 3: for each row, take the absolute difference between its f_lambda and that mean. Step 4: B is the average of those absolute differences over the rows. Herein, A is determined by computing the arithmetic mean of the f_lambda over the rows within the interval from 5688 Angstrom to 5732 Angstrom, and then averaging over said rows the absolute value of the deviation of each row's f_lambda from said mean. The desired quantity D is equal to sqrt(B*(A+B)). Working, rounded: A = 0.28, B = 0.53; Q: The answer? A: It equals 0.66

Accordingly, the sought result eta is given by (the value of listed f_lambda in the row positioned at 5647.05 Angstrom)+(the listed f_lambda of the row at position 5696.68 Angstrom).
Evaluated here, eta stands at 32.8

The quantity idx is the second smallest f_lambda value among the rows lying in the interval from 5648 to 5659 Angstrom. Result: 16.41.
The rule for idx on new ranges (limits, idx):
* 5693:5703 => 16.03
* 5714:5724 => 16.18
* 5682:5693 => 15.9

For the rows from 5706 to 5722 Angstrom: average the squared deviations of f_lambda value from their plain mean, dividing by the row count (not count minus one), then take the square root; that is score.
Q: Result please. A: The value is 0.44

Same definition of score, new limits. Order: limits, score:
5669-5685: 0.61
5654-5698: 0.49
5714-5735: 0.30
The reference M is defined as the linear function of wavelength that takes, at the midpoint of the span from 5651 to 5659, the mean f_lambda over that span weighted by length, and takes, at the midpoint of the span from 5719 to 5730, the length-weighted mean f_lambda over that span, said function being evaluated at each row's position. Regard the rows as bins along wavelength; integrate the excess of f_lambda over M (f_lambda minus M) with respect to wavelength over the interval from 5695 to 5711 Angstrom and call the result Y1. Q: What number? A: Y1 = -0.6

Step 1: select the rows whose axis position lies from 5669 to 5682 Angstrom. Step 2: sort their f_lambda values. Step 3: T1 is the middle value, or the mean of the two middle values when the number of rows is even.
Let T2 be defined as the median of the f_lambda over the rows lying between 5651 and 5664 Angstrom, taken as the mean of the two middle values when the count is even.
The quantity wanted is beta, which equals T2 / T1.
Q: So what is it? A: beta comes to 0.98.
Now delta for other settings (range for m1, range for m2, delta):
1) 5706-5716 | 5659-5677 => 1.00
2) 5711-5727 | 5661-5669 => 0.99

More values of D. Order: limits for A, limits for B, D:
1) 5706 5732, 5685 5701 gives 0.39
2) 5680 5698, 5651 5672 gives 0.52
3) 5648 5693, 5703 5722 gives 0.53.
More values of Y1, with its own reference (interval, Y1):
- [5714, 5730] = 0.6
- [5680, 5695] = -5.1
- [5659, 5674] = -1.9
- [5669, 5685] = 2.2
